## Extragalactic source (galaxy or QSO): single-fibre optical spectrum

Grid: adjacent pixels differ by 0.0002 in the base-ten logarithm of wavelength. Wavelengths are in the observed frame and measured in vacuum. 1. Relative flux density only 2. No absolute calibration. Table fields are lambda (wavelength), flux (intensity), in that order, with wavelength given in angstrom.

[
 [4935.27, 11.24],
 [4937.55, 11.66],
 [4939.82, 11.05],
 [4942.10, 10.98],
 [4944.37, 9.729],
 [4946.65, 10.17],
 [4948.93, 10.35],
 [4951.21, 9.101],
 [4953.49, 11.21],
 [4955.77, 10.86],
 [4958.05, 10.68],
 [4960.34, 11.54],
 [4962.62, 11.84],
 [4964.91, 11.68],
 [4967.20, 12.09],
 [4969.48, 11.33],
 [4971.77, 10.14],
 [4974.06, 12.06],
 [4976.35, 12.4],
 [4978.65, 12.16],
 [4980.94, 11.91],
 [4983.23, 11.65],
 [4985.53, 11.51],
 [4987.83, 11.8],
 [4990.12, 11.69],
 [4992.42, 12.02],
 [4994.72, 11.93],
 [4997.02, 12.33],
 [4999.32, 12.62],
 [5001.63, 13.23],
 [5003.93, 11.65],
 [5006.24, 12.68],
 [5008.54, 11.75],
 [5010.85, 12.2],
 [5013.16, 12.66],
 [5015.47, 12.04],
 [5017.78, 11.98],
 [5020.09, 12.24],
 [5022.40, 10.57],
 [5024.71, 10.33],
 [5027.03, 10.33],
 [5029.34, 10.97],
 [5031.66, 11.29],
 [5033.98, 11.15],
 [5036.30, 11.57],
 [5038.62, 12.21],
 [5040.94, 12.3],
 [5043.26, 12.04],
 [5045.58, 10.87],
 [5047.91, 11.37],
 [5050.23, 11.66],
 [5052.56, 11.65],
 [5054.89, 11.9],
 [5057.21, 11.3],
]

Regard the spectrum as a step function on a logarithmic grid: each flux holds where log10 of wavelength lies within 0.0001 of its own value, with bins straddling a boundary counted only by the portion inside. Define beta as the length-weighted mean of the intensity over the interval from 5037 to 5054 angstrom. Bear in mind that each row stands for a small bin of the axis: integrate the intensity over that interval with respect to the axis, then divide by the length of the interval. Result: 11.7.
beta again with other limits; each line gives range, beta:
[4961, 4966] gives 11.7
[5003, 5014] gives 12.2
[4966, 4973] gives 11.2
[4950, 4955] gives 10.2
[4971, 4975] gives 11.1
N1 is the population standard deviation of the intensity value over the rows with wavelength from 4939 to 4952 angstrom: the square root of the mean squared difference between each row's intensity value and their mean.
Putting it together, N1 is 0.68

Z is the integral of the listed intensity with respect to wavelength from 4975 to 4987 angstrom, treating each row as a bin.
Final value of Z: 143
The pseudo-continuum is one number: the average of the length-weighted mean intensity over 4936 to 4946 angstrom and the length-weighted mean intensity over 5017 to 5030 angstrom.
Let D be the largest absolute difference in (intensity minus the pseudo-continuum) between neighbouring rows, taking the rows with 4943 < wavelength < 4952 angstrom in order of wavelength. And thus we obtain 1.25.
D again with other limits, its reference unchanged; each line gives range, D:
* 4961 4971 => 0.76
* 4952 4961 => 0.86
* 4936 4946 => 1.25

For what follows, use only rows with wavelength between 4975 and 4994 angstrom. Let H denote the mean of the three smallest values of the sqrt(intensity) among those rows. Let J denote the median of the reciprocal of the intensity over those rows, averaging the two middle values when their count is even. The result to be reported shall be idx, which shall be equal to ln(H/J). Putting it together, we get 3.699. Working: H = 3.41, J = 0.0844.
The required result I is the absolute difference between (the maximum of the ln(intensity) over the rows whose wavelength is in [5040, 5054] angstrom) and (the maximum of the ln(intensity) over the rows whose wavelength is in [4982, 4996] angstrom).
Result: 0.023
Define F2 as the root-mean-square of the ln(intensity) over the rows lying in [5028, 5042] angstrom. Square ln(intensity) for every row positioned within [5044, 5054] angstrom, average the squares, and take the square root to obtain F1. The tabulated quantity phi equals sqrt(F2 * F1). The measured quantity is 2.44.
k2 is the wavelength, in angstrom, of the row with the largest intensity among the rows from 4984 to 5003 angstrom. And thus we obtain 5001.63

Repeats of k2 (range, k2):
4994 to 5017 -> 5001.63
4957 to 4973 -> 4967.20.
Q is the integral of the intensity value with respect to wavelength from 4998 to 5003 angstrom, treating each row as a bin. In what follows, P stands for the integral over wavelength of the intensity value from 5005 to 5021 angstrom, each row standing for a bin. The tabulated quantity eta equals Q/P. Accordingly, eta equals 0.33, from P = 195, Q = 64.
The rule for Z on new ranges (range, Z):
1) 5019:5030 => 120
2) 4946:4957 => 114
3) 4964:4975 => 126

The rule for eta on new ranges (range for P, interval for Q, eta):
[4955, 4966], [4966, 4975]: 0.82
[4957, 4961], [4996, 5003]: 2.01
